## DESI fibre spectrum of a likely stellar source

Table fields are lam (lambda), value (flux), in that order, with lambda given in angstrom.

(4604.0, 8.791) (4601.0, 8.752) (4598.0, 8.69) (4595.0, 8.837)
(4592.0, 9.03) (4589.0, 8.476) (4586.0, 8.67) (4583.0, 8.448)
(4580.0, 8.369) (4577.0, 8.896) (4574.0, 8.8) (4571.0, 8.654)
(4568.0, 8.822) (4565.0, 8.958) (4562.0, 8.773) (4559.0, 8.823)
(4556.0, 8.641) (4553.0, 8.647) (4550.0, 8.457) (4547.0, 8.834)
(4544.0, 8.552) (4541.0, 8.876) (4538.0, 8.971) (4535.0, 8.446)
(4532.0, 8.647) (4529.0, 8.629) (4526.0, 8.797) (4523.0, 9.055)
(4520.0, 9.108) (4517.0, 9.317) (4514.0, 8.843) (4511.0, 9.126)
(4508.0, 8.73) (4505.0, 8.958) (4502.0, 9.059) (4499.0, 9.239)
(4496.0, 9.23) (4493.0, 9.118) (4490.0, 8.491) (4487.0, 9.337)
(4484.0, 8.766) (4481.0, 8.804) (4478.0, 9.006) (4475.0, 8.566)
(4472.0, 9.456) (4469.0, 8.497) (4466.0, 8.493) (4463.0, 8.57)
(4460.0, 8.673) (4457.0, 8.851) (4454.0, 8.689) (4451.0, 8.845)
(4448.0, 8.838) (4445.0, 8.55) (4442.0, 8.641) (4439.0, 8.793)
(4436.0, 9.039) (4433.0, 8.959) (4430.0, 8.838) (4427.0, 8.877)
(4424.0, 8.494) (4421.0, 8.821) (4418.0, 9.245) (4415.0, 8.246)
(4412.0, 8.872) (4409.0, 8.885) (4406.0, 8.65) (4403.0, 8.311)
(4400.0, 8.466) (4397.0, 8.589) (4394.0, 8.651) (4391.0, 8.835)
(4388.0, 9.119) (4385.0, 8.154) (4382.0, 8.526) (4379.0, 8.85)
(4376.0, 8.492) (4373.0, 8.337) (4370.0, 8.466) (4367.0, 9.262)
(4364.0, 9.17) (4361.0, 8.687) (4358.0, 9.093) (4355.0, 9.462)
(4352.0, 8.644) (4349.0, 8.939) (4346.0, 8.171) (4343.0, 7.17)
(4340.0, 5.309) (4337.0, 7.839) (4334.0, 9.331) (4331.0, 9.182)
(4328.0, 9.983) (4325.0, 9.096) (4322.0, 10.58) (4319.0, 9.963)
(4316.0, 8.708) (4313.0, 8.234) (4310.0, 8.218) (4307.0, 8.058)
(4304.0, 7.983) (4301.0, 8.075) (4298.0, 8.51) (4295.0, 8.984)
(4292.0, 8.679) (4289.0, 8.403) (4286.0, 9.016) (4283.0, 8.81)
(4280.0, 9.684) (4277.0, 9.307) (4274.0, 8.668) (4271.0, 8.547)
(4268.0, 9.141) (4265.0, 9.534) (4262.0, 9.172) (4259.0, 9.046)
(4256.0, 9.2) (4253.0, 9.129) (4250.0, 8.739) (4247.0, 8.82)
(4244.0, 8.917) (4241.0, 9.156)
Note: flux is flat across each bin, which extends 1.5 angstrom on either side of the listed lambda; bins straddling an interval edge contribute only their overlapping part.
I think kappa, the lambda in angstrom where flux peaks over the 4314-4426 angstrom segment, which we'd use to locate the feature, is 4322.0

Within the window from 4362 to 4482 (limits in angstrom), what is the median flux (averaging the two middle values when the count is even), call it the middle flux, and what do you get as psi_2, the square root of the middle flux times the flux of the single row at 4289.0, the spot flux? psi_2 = 8.57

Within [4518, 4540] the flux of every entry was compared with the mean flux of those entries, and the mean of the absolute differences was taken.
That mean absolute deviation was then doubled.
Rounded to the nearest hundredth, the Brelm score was 0.41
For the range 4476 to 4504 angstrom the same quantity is 0.42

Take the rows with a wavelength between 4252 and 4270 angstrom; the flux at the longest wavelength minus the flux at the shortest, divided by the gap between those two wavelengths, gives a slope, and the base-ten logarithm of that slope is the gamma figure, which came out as -3.1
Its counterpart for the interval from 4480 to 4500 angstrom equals -1.6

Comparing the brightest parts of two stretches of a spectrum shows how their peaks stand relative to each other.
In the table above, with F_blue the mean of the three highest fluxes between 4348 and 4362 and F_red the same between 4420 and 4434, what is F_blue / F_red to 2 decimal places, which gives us 1.03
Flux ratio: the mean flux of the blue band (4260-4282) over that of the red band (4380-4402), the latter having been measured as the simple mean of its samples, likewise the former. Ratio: 1.06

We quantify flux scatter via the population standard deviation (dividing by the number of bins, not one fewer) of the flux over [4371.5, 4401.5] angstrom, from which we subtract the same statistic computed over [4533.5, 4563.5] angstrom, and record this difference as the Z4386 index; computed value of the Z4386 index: 0.09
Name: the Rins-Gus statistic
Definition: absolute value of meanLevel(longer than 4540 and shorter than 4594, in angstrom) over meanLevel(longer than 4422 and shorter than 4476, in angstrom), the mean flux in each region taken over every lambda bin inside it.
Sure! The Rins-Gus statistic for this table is 0.99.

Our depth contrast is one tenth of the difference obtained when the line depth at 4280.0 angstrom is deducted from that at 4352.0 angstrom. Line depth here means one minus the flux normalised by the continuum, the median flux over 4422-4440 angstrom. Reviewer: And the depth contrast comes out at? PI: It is 0.012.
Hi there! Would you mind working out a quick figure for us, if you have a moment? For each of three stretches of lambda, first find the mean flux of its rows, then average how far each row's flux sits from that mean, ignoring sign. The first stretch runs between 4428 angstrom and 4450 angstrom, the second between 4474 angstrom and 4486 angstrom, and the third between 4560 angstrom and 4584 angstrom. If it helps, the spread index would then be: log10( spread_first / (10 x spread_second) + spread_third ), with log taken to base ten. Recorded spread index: -0.56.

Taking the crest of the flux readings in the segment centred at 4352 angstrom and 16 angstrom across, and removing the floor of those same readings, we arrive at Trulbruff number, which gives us 1.3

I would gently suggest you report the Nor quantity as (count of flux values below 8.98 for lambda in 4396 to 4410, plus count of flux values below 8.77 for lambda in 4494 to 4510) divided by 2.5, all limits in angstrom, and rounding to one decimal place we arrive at 2.4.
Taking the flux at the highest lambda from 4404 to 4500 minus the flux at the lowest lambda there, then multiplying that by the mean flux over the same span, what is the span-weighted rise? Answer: 5.2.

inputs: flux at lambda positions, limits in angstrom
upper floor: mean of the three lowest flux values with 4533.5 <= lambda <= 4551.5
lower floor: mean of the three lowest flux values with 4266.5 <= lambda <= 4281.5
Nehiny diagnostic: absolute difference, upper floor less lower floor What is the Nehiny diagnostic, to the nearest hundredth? 0.30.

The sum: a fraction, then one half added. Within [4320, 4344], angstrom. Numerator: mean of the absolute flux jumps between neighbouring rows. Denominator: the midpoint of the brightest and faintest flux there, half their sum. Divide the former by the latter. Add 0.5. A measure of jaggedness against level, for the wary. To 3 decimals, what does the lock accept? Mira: 0.666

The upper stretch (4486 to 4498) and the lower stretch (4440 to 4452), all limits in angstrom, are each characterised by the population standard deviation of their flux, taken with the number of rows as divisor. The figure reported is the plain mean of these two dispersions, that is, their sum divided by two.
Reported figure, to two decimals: 0.23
